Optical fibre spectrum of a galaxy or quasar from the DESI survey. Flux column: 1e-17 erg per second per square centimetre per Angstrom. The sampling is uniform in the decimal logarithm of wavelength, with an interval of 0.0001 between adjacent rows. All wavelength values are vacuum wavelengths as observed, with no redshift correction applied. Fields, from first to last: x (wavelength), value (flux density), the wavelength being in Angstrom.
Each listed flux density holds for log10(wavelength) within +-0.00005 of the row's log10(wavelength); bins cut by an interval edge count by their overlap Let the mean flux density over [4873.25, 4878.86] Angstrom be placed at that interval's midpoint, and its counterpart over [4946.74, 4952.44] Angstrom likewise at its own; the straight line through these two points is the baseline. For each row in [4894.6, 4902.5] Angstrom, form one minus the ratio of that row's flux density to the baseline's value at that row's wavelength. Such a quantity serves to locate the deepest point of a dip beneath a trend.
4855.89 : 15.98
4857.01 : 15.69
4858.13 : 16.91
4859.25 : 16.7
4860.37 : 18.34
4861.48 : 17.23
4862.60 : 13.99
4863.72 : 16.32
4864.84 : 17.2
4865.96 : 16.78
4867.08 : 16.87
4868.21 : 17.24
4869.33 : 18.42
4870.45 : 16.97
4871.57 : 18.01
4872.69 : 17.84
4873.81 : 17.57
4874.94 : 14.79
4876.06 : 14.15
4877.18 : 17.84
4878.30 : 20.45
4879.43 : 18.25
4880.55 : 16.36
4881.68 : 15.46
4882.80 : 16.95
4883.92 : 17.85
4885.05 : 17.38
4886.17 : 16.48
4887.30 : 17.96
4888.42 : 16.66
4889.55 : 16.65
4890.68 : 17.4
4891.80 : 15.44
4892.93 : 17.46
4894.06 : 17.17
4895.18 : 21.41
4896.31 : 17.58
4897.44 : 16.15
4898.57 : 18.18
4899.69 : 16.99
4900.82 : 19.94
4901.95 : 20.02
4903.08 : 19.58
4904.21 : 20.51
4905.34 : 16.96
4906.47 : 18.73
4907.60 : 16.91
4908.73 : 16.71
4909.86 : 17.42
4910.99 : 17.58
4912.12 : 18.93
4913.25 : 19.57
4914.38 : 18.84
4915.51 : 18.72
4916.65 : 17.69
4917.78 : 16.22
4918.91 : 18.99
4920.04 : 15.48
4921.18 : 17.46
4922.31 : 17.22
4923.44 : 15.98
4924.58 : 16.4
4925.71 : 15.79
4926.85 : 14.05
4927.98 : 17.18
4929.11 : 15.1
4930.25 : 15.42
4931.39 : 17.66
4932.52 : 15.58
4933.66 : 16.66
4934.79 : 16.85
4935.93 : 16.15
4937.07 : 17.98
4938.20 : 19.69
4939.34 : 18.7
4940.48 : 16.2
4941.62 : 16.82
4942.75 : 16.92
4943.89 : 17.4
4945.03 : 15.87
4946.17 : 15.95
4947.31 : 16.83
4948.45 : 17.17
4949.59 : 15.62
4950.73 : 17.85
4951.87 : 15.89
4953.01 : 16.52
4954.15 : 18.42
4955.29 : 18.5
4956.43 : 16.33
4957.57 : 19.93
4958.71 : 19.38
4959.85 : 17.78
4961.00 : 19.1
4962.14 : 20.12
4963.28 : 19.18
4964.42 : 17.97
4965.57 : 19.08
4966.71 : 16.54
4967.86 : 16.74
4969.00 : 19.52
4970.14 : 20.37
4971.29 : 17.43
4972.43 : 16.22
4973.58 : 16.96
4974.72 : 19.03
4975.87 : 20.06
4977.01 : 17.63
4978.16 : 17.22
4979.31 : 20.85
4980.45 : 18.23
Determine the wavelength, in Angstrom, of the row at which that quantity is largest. 4897.44 Angstrom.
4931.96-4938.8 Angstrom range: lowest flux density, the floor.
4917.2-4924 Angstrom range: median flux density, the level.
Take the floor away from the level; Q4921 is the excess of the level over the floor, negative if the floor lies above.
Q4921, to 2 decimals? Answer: 1.14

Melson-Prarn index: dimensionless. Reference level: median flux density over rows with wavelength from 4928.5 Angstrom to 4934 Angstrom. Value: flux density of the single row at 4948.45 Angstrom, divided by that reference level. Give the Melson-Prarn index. 1.10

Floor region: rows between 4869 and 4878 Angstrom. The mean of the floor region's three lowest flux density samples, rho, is 15.3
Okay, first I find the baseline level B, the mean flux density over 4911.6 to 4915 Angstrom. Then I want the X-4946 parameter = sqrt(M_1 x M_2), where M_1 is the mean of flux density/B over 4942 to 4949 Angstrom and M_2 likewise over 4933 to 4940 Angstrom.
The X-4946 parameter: 0.90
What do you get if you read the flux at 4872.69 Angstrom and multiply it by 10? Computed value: 178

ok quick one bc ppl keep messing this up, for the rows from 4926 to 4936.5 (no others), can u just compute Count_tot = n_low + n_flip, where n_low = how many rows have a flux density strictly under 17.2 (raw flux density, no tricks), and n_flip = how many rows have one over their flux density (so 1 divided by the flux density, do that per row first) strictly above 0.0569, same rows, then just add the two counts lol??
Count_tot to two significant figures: 16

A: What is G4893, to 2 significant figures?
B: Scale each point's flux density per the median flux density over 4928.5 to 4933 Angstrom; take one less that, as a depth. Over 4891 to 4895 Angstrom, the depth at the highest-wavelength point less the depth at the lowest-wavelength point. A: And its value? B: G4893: -0.11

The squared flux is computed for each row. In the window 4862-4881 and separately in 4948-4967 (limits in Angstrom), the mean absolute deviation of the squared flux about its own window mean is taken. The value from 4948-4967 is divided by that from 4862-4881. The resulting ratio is 1.09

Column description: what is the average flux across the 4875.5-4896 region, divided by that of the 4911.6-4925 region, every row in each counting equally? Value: 0.98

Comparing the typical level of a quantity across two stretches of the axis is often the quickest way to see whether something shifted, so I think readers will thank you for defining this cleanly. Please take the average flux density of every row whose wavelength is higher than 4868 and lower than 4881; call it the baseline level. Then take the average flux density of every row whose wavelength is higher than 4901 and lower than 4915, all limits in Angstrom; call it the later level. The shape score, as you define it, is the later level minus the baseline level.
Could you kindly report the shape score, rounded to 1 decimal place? 1.2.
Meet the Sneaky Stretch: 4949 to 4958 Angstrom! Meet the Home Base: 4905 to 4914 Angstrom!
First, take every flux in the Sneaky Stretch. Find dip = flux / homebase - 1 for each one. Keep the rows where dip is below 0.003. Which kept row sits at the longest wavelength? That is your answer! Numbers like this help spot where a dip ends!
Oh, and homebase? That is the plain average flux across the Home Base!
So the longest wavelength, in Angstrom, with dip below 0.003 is 4956.43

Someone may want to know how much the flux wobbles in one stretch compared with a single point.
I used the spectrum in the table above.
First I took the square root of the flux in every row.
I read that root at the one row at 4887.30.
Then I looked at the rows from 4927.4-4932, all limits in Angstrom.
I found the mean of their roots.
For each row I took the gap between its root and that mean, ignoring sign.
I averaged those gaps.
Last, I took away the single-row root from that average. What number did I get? -4.10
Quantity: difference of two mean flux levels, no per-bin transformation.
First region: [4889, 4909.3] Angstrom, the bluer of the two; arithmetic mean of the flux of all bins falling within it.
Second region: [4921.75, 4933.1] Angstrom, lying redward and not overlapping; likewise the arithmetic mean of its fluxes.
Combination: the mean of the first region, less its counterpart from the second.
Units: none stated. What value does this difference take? 2.0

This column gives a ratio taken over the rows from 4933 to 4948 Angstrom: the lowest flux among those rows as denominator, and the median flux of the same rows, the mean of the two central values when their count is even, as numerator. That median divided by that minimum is 1.060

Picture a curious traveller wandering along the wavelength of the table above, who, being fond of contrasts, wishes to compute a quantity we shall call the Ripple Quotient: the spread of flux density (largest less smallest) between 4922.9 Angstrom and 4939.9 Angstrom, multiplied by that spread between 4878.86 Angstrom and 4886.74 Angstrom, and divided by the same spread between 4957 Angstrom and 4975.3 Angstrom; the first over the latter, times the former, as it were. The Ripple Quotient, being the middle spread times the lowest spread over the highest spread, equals 4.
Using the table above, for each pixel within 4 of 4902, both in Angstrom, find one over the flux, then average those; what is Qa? 0.0533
